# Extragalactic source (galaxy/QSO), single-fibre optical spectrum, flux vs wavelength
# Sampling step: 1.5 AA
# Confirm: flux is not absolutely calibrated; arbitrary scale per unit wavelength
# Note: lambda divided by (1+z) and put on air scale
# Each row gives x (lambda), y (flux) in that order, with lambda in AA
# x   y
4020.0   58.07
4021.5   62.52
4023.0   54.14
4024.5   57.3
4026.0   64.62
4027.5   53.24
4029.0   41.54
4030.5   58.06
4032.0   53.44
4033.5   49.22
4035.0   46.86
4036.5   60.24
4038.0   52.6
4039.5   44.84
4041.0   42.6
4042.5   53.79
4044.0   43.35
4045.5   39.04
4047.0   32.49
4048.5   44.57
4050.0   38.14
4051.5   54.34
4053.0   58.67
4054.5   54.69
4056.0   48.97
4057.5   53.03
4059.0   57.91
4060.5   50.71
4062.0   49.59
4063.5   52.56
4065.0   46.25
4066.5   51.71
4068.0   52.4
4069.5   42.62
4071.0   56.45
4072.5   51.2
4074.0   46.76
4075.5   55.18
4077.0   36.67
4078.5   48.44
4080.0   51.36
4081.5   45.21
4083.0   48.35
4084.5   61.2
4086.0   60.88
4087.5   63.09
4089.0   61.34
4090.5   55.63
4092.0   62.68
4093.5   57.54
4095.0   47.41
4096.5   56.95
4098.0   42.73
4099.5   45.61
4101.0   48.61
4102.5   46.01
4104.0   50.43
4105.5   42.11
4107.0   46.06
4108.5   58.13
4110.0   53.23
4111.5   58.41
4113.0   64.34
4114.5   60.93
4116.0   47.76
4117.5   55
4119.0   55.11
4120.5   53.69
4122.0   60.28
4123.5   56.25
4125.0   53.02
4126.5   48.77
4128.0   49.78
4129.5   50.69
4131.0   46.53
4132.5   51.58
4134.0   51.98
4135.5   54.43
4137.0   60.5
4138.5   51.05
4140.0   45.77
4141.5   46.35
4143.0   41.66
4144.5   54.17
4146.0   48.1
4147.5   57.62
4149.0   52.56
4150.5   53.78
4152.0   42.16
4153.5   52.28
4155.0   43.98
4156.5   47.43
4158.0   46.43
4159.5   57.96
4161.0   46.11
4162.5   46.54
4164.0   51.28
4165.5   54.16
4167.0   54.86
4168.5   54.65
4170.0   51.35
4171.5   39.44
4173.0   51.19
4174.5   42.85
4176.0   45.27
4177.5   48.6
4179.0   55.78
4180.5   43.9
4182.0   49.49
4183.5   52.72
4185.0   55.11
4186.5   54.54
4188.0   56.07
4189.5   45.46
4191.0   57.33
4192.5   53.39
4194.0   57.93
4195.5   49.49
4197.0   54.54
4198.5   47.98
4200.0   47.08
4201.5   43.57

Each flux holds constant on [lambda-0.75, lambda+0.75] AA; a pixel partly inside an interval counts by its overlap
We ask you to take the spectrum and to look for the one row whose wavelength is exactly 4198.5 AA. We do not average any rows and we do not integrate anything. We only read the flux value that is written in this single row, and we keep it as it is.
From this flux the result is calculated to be 47.98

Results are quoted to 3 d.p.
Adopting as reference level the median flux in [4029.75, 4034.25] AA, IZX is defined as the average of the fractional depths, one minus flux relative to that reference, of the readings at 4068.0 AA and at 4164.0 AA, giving 0.030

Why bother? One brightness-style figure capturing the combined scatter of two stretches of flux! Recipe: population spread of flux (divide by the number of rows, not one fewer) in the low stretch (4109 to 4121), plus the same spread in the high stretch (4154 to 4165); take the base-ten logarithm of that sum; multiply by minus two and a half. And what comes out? -2.4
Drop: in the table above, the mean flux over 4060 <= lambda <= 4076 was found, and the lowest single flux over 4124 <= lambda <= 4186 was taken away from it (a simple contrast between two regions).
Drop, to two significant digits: 11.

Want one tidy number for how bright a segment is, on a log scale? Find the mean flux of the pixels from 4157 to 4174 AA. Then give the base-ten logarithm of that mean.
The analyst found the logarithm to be 1.70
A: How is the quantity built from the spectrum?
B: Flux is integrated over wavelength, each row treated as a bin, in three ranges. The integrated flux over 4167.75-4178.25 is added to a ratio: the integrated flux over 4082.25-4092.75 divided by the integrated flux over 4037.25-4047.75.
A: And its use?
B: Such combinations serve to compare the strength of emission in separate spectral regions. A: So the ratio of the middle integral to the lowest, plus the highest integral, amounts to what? 501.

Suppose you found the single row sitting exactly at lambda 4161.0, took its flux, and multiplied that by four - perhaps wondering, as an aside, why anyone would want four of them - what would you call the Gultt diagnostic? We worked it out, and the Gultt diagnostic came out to 184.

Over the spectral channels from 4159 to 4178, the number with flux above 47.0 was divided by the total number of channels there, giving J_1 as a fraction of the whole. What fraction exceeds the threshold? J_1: 0.62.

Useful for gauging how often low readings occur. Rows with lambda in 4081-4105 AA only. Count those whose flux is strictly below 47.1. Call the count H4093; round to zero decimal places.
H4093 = 4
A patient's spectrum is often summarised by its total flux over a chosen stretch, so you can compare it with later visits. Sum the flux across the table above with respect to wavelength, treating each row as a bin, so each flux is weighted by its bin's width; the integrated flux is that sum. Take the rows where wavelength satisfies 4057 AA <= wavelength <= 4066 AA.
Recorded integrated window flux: 465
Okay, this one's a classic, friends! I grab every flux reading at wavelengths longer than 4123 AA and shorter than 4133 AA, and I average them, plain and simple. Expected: 51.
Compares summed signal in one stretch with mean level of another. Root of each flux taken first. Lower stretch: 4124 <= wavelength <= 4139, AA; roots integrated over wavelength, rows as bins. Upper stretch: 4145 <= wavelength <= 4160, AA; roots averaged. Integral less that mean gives 100.9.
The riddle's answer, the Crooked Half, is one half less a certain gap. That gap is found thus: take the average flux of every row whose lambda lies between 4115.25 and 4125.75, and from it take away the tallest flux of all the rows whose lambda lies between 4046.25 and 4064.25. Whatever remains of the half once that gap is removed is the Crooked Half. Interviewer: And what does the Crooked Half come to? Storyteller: 5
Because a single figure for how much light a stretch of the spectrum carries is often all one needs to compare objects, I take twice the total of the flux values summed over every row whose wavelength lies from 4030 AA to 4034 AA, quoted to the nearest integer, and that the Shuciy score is 321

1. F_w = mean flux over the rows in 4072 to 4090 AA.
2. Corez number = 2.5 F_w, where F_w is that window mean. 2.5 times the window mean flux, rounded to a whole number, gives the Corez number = 131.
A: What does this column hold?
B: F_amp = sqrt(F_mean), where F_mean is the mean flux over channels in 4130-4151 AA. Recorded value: 7.15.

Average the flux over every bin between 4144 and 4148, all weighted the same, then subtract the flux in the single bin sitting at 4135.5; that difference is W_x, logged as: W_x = -1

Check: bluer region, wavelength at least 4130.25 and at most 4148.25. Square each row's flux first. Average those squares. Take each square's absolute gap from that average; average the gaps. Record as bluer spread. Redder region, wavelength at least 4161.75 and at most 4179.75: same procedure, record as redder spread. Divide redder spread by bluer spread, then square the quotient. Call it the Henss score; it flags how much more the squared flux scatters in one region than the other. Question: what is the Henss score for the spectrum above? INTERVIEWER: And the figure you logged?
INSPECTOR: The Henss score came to 0.9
